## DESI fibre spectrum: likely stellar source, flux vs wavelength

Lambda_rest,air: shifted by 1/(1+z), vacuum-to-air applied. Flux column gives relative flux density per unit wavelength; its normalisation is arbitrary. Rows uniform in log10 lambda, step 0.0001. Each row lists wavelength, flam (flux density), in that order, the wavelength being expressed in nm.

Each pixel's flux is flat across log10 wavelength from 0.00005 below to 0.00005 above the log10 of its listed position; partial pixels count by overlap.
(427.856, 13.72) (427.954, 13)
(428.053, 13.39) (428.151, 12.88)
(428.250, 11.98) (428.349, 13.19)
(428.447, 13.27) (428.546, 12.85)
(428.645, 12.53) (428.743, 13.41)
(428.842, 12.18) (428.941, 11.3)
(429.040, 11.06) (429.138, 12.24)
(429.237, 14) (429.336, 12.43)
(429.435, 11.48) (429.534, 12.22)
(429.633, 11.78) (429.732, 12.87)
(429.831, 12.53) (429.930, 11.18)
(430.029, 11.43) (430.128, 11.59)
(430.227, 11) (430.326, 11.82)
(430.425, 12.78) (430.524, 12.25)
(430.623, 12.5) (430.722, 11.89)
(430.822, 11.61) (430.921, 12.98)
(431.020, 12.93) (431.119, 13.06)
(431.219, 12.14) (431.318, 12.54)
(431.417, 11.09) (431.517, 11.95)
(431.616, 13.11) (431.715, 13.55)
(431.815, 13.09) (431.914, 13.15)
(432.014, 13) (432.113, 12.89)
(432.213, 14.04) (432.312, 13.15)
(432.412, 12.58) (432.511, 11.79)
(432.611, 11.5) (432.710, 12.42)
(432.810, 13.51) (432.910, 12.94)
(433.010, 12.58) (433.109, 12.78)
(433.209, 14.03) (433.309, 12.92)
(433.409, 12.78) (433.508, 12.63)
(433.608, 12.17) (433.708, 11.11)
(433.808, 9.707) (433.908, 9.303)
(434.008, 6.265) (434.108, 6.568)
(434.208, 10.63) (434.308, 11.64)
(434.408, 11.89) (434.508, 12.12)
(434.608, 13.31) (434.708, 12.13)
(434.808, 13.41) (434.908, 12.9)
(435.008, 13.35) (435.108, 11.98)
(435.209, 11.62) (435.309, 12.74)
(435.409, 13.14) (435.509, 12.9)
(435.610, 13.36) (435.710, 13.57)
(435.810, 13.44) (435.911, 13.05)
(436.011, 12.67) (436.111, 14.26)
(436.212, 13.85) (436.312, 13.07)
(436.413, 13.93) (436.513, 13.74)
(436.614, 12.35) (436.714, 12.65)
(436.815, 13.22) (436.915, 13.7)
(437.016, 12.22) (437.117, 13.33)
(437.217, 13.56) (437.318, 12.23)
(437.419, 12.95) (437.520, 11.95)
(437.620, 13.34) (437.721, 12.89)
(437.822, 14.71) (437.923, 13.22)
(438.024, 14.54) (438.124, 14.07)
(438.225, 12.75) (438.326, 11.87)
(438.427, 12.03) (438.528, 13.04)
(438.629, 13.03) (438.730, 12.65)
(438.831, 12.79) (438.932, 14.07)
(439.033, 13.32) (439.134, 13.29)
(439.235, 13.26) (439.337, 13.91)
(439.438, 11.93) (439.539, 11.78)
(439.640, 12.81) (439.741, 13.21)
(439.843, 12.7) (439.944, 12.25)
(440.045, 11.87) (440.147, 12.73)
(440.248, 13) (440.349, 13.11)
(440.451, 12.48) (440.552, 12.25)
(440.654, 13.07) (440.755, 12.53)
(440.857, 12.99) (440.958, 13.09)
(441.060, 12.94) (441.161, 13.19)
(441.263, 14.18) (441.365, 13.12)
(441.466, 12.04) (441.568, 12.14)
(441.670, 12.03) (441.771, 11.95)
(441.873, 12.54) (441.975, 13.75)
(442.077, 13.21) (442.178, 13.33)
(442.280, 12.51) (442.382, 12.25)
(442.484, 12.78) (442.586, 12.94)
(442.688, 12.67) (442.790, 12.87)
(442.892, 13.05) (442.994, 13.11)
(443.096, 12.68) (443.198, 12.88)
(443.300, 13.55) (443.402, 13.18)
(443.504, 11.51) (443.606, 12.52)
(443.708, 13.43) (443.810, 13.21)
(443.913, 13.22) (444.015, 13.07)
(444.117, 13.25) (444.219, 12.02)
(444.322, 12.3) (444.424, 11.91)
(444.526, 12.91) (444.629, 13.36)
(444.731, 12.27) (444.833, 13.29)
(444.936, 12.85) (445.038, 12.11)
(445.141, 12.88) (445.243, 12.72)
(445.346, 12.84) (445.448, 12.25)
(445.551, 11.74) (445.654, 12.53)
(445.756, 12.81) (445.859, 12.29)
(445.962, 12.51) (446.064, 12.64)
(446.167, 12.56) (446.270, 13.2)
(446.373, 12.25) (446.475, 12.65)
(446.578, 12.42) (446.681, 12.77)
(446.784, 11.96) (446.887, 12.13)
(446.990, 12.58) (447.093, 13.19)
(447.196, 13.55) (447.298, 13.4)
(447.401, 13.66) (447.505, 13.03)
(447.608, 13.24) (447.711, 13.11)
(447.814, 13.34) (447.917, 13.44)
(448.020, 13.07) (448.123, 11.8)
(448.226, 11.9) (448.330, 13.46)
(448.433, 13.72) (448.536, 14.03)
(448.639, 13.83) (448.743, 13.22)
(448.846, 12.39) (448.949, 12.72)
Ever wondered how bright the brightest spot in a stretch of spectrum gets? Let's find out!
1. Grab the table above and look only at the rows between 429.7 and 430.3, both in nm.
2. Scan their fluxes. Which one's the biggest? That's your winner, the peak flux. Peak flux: 12.87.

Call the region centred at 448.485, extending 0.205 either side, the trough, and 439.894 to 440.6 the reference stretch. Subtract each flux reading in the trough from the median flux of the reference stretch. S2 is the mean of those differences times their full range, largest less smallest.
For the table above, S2 -0.7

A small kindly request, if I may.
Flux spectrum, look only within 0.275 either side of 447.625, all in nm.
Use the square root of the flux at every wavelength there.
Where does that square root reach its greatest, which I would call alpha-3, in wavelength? 447.401 nm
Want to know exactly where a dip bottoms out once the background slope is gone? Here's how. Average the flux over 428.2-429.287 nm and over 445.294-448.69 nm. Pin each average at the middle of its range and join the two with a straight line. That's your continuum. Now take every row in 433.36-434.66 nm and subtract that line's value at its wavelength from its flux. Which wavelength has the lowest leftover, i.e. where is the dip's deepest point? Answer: 434.008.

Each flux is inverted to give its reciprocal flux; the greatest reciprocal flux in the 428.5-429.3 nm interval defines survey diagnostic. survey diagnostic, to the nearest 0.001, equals 0.090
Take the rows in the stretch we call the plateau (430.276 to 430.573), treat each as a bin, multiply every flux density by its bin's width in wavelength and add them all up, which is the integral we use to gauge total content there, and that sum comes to 3.65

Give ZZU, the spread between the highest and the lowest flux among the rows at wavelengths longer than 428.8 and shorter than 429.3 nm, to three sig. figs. 2.94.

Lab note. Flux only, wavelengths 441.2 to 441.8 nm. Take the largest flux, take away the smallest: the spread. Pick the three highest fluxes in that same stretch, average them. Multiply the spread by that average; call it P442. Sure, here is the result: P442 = 29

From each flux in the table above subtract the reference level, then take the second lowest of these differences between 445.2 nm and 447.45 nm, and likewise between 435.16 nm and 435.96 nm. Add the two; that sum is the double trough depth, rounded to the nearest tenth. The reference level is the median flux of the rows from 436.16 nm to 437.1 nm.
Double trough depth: -1.7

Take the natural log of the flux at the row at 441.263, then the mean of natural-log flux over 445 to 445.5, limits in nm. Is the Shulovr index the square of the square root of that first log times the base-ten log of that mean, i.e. 1.07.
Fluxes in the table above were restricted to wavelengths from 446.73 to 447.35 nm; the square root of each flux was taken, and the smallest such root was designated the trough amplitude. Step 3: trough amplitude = 3.46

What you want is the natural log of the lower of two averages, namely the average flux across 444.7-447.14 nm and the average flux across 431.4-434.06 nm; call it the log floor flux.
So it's 2.50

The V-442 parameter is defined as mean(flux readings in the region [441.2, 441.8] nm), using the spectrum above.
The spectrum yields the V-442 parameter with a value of 12.6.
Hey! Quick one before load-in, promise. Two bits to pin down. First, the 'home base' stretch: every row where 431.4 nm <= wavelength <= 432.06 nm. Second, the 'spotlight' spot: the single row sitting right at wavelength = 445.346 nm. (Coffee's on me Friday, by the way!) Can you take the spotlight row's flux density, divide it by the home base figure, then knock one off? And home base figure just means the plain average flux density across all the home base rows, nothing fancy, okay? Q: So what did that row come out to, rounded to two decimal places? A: 0.01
